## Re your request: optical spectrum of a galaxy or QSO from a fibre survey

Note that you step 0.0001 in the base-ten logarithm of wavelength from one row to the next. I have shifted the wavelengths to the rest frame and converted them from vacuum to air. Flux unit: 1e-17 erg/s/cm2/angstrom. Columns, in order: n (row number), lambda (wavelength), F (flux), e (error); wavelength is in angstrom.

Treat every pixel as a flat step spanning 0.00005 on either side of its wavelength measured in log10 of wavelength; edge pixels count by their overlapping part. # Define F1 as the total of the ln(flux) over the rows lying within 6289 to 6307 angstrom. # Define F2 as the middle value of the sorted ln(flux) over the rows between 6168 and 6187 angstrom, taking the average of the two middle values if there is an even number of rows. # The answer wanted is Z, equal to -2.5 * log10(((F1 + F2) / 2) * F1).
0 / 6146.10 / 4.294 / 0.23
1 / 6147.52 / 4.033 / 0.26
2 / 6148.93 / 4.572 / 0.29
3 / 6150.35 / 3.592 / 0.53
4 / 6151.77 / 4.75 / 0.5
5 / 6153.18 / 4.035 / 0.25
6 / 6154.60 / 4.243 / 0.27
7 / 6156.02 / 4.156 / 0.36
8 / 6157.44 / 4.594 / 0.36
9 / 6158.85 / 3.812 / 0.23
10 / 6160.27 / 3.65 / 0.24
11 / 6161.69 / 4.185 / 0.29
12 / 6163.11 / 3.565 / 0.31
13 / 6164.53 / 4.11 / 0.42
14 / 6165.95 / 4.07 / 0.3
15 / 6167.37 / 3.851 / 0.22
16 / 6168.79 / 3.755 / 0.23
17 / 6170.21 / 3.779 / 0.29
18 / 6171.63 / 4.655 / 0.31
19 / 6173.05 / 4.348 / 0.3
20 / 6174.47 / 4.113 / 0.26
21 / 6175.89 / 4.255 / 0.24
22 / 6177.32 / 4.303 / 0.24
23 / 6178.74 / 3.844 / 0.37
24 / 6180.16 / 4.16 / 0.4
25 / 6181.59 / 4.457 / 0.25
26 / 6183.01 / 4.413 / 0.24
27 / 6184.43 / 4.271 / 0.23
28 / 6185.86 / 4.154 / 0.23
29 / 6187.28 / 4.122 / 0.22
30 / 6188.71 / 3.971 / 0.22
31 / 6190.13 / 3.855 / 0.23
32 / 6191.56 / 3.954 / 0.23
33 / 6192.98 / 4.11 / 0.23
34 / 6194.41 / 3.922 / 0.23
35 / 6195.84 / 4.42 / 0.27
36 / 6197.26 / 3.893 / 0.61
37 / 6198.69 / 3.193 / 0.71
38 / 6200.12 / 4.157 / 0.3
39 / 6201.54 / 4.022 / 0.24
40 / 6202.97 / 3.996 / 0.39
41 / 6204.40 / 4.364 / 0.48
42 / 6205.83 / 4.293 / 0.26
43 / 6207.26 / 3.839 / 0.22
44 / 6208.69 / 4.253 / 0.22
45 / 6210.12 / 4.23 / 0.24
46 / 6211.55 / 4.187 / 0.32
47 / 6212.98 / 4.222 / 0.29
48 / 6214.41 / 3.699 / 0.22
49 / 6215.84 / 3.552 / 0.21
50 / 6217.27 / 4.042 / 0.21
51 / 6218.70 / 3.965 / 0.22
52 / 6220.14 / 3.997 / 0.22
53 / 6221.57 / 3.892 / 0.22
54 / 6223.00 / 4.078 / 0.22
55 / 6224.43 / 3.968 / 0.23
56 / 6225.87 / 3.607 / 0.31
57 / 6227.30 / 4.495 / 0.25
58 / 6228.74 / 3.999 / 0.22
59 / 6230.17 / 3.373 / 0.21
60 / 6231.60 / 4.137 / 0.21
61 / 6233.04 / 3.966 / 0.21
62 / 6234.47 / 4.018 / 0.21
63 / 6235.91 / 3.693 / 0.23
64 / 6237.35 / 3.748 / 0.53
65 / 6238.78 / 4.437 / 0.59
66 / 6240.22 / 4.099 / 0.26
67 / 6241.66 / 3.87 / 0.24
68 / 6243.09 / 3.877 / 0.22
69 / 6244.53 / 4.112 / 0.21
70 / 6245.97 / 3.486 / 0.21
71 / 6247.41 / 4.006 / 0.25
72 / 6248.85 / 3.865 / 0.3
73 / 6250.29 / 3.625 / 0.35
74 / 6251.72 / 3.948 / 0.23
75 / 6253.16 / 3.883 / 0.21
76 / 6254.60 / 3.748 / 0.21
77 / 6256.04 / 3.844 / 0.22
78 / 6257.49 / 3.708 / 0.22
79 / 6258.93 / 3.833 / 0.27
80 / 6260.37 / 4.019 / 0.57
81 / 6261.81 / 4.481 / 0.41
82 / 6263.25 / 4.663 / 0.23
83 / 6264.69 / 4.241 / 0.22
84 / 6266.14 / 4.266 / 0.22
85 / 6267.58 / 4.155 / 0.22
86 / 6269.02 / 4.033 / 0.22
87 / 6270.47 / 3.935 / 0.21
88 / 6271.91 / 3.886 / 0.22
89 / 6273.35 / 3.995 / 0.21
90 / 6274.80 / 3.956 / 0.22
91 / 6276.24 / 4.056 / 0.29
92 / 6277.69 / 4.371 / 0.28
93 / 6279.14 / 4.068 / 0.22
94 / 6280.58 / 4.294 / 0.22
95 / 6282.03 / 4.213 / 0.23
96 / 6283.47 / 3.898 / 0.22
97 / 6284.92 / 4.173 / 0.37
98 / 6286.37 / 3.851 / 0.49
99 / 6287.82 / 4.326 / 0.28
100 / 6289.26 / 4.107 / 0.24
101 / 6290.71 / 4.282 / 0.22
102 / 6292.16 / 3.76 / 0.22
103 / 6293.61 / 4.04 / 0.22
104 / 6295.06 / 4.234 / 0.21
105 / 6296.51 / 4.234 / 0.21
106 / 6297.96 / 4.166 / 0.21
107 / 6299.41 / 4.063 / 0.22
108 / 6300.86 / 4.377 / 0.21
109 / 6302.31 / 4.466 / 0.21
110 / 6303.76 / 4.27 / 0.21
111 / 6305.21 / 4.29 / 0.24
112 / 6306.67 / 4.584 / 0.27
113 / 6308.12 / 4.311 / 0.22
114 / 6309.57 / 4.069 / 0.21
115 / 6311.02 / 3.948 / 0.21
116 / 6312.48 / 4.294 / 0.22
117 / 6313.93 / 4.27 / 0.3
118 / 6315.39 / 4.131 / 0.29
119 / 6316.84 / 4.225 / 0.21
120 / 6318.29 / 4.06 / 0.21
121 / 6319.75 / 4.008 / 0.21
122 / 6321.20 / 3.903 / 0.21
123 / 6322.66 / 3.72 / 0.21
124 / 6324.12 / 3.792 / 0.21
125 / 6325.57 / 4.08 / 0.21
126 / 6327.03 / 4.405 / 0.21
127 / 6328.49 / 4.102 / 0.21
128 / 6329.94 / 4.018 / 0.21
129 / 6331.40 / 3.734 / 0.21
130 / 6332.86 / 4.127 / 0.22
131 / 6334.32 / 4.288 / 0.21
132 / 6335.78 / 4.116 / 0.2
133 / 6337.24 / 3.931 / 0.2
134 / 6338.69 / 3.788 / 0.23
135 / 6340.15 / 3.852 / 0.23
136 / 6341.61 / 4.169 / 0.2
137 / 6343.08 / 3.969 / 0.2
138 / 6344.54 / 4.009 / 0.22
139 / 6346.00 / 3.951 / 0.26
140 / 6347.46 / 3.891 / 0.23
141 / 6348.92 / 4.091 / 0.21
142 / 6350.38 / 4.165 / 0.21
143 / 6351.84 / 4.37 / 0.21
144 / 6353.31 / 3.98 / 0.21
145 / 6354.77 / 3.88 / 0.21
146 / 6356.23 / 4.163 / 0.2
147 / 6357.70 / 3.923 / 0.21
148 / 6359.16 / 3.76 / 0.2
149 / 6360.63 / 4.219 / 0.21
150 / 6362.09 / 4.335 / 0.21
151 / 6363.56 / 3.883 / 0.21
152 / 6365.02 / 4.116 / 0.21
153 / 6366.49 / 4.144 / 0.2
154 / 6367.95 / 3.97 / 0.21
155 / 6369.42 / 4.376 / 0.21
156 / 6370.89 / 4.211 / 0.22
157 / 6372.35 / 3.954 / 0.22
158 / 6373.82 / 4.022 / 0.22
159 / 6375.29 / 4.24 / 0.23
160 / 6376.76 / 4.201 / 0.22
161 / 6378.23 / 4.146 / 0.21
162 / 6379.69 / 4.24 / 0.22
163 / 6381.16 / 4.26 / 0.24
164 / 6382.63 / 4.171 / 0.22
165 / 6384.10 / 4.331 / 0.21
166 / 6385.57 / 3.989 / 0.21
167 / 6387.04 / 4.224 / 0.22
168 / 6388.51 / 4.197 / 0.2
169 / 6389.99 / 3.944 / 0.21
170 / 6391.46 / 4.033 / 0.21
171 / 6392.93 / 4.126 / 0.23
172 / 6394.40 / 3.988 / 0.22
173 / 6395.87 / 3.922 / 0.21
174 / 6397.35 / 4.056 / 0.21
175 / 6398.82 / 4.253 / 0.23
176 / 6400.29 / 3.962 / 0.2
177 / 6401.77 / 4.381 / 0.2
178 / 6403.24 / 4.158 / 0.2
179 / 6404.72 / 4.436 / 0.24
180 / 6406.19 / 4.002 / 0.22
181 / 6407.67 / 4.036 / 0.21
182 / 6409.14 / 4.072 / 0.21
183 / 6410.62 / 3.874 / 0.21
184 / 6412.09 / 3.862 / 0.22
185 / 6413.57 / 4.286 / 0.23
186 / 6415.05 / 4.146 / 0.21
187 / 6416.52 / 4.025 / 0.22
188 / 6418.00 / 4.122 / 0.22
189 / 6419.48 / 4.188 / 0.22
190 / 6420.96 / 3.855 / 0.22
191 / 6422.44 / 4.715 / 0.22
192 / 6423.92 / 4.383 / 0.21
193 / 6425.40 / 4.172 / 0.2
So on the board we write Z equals -5.69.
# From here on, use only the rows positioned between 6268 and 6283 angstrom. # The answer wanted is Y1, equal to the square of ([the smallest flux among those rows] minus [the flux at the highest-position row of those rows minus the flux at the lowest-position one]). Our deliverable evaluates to 13.7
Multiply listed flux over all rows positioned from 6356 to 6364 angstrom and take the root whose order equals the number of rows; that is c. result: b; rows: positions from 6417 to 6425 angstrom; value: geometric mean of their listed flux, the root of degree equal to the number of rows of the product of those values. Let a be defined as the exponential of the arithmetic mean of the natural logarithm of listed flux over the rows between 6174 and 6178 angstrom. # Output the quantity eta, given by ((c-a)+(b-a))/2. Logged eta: -0.08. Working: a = 4.22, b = 4.24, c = 4.04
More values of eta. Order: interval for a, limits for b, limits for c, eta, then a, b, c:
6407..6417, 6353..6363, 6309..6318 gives 0.05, 4.04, 4.03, 4.15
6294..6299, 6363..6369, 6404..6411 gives -0.16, 4.21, 4.03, 4.08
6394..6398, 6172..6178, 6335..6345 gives 0.13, 3.99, 4.25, 3.97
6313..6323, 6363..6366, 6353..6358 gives -0.05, 4.04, 4.00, 3.99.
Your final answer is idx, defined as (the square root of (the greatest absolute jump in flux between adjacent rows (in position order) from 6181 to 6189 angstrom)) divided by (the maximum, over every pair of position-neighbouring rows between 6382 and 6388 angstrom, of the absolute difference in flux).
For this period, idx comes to 1.14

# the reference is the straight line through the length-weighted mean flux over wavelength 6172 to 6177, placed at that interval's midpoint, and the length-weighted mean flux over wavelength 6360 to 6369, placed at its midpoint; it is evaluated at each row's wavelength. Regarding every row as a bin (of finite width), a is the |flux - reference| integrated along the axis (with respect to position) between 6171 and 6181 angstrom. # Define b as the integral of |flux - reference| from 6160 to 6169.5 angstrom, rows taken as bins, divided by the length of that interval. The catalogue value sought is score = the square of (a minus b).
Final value 1.7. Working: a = 1.7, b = 0.38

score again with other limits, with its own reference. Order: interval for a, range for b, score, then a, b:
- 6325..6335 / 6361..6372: 2.0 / 1.6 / 0.14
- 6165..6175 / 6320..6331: 9.0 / 3.2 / 0.22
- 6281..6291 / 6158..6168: 1.0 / 1.4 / 0.39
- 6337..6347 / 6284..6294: 3.1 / 2.0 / 0.18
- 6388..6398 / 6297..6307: 0.6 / 1.0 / 0.17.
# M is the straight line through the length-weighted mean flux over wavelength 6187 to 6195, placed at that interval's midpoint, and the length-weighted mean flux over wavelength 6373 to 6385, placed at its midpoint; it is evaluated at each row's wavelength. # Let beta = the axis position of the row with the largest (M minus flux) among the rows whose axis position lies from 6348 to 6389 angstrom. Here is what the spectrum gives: 6359.16 angstrom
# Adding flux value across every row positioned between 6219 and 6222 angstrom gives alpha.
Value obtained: 7.9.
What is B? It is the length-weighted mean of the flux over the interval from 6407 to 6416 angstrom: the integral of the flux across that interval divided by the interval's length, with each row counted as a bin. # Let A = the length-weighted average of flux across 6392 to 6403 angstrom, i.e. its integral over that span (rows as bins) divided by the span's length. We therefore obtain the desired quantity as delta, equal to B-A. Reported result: -0.1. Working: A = 4.10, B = 4.05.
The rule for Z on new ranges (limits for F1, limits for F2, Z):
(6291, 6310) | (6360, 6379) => -5.69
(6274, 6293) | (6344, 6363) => -5.64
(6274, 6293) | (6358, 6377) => -5.65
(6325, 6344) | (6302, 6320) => -5.63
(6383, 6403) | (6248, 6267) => -5.64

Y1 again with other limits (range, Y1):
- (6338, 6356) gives 13.7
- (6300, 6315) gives 16.4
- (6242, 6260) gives 12.5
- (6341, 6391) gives 15.9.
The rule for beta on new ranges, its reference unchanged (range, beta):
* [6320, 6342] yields 6322.66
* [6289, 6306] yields 6292.16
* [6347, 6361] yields 6359.16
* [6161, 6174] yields 6163.11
